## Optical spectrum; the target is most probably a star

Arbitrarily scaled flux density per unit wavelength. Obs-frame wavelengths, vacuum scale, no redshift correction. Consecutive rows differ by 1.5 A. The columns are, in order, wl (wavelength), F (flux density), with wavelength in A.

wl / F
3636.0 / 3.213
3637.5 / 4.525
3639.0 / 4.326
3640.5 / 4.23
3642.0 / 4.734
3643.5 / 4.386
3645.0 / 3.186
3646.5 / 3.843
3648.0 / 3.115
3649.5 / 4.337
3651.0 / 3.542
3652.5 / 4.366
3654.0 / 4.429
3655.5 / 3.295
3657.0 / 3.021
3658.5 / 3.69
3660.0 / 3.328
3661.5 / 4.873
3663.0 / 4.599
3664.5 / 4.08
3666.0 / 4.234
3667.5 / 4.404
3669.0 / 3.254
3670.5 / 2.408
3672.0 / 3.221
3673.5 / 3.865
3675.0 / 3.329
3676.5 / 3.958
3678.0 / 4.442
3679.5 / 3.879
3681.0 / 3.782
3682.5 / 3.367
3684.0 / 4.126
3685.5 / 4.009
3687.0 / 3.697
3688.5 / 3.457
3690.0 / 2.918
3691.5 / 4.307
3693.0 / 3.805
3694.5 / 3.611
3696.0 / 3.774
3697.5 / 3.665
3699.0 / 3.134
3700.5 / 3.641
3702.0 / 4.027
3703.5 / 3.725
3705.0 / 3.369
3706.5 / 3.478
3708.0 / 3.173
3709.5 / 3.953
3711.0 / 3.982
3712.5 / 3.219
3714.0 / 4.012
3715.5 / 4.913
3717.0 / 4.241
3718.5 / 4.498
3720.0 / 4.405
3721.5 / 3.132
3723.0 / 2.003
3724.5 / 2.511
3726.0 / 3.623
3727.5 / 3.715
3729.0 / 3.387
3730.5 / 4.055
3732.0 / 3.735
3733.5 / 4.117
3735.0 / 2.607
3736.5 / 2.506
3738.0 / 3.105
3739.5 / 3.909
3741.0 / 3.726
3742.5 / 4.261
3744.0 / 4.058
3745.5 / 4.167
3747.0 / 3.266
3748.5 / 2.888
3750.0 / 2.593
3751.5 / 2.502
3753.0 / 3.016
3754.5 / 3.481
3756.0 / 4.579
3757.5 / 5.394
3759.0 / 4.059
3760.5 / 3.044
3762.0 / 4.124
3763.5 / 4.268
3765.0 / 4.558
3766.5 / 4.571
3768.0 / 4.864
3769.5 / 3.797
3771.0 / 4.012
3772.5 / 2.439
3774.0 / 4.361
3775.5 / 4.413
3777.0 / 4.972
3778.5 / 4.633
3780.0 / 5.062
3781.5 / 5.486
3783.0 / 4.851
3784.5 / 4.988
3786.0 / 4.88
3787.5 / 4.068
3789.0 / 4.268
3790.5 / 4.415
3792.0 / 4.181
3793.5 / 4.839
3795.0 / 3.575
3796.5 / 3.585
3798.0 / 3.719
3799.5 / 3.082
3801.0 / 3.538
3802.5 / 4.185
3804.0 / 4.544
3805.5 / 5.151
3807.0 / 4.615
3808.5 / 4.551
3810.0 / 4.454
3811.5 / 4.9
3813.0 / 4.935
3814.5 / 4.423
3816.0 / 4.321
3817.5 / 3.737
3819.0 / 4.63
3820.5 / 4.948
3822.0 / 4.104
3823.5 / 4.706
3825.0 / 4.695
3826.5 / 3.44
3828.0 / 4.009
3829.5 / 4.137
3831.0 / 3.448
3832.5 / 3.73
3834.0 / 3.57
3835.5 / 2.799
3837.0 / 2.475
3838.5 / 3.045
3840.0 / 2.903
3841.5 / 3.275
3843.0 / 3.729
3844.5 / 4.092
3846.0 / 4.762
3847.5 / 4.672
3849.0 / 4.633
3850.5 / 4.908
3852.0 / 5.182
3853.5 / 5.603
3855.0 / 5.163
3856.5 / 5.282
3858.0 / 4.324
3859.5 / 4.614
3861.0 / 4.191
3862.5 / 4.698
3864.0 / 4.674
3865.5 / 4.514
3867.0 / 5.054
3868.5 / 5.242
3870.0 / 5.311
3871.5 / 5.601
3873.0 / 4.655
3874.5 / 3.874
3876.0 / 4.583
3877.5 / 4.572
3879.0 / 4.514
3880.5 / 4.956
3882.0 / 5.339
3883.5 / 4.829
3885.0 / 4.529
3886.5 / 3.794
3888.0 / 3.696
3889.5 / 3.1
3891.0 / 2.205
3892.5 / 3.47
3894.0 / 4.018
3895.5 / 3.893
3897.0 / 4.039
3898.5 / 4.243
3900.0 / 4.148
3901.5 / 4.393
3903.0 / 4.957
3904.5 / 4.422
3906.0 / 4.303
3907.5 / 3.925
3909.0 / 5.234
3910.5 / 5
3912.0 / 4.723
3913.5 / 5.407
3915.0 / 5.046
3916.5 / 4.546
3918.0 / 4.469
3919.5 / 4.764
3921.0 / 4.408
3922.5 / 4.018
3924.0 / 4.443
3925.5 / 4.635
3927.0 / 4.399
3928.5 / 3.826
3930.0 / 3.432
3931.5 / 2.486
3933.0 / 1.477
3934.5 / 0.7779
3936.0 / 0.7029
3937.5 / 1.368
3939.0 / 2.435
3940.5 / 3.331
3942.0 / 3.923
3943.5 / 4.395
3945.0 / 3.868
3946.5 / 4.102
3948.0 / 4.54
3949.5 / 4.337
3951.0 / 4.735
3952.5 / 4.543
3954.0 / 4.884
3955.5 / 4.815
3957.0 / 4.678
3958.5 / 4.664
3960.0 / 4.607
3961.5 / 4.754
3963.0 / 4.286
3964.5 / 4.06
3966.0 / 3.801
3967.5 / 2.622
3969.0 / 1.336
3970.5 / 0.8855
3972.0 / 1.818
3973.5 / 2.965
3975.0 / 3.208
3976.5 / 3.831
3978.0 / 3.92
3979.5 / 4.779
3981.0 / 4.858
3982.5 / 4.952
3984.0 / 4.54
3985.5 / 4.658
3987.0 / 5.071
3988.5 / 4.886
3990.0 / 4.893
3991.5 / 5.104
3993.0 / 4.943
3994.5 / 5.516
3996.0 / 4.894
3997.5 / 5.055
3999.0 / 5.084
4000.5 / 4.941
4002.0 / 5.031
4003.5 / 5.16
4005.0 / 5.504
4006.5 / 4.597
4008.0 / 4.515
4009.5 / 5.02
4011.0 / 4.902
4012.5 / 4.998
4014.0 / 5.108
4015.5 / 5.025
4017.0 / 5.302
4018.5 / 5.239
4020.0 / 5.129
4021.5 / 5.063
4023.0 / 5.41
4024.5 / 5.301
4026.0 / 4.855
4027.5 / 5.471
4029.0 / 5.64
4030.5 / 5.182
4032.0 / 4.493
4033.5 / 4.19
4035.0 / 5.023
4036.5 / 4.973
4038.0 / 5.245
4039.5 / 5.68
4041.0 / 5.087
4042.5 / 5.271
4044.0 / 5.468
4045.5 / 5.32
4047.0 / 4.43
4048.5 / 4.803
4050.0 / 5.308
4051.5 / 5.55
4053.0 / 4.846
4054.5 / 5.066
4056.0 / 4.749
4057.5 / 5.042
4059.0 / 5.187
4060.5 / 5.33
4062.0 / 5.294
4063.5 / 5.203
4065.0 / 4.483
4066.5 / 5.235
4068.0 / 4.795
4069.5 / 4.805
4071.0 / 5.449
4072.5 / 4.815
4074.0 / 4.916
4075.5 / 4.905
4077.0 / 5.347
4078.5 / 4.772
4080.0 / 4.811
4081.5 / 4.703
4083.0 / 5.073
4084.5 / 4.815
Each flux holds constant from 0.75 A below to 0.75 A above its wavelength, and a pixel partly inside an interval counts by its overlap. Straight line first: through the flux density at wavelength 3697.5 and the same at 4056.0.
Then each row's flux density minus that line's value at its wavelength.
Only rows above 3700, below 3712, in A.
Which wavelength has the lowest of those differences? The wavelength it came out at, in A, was 3708.0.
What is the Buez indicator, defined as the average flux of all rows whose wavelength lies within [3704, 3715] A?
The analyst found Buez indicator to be 3.6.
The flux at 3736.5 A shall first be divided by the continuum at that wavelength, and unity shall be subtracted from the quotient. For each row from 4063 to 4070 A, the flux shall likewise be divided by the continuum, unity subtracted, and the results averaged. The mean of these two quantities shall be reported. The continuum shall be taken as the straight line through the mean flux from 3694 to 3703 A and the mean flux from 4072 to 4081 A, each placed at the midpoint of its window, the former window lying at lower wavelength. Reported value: -0.17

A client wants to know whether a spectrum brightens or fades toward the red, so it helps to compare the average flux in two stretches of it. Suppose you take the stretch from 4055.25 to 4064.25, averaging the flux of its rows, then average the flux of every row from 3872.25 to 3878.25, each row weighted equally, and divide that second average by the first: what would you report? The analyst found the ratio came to 0.86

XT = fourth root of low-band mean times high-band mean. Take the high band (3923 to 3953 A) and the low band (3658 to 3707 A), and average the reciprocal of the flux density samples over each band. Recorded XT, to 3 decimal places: 0.580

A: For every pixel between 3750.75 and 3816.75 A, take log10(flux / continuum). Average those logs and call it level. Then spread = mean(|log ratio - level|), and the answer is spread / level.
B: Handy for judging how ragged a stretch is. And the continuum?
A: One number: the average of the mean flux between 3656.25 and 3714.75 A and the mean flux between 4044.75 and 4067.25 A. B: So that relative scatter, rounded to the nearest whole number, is -3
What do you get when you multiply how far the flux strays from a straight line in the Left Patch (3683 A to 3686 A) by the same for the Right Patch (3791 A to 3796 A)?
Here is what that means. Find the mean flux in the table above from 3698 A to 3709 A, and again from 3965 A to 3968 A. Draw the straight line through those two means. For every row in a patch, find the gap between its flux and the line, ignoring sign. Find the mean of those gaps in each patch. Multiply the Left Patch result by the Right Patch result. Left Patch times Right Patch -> 0.4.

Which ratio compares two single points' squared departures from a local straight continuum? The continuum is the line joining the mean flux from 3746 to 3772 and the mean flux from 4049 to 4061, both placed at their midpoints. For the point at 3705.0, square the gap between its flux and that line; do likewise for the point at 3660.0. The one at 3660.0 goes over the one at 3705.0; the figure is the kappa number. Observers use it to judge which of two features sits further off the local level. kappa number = 0.1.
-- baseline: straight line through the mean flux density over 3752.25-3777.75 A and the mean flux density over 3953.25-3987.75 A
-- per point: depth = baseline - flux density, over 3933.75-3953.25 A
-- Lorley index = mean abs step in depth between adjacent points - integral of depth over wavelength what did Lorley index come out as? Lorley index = -12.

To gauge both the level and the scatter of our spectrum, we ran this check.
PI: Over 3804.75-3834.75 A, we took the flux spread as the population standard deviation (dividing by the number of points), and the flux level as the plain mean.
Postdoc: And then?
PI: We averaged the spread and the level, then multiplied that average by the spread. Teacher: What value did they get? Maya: 1.25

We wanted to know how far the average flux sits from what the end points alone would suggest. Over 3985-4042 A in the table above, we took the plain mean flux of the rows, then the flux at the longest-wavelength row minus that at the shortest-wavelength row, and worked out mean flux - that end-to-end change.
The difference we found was 4.63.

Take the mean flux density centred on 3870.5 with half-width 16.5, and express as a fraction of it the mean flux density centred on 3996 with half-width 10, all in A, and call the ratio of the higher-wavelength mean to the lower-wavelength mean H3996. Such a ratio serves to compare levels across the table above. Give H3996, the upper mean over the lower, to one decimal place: 1.1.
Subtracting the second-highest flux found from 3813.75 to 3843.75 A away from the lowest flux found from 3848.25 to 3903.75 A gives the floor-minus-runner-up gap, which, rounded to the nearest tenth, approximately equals -2.5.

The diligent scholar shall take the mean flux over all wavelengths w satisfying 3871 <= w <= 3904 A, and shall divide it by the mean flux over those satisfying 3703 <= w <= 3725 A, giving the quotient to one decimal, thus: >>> 1.2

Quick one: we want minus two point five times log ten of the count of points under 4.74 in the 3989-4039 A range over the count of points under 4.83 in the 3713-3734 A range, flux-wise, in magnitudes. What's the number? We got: 1.3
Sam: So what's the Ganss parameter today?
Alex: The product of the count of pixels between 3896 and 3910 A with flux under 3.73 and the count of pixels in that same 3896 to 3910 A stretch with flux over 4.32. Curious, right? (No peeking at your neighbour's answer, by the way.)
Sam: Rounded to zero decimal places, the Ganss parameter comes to 0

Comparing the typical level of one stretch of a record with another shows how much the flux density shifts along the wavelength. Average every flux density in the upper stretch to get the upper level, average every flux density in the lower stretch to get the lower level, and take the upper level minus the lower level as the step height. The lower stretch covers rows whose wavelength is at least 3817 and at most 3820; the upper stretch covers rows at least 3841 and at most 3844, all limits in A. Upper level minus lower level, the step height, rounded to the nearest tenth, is -0.7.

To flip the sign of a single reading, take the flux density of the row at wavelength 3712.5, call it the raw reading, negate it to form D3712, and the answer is -3.2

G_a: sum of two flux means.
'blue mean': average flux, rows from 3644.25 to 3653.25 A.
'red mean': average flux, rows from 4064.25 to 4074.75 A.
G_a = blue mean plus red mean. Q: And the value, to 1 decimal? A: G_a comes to 8.7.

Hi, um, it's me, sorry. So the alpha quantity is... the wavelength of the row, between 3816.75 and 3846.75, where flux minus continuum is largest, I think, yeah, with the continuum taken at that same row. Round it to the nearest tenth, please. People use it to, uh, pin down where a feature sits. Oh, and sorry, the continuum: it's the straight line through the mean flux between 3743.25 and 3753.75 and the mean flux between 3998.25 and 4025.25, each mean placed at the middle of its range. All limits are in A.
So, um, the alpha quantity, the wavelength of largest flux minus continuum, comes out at 3820.5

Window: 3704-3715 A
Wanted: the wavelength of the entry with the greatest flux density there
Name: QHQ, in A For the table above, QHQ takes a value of 3714.0 A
